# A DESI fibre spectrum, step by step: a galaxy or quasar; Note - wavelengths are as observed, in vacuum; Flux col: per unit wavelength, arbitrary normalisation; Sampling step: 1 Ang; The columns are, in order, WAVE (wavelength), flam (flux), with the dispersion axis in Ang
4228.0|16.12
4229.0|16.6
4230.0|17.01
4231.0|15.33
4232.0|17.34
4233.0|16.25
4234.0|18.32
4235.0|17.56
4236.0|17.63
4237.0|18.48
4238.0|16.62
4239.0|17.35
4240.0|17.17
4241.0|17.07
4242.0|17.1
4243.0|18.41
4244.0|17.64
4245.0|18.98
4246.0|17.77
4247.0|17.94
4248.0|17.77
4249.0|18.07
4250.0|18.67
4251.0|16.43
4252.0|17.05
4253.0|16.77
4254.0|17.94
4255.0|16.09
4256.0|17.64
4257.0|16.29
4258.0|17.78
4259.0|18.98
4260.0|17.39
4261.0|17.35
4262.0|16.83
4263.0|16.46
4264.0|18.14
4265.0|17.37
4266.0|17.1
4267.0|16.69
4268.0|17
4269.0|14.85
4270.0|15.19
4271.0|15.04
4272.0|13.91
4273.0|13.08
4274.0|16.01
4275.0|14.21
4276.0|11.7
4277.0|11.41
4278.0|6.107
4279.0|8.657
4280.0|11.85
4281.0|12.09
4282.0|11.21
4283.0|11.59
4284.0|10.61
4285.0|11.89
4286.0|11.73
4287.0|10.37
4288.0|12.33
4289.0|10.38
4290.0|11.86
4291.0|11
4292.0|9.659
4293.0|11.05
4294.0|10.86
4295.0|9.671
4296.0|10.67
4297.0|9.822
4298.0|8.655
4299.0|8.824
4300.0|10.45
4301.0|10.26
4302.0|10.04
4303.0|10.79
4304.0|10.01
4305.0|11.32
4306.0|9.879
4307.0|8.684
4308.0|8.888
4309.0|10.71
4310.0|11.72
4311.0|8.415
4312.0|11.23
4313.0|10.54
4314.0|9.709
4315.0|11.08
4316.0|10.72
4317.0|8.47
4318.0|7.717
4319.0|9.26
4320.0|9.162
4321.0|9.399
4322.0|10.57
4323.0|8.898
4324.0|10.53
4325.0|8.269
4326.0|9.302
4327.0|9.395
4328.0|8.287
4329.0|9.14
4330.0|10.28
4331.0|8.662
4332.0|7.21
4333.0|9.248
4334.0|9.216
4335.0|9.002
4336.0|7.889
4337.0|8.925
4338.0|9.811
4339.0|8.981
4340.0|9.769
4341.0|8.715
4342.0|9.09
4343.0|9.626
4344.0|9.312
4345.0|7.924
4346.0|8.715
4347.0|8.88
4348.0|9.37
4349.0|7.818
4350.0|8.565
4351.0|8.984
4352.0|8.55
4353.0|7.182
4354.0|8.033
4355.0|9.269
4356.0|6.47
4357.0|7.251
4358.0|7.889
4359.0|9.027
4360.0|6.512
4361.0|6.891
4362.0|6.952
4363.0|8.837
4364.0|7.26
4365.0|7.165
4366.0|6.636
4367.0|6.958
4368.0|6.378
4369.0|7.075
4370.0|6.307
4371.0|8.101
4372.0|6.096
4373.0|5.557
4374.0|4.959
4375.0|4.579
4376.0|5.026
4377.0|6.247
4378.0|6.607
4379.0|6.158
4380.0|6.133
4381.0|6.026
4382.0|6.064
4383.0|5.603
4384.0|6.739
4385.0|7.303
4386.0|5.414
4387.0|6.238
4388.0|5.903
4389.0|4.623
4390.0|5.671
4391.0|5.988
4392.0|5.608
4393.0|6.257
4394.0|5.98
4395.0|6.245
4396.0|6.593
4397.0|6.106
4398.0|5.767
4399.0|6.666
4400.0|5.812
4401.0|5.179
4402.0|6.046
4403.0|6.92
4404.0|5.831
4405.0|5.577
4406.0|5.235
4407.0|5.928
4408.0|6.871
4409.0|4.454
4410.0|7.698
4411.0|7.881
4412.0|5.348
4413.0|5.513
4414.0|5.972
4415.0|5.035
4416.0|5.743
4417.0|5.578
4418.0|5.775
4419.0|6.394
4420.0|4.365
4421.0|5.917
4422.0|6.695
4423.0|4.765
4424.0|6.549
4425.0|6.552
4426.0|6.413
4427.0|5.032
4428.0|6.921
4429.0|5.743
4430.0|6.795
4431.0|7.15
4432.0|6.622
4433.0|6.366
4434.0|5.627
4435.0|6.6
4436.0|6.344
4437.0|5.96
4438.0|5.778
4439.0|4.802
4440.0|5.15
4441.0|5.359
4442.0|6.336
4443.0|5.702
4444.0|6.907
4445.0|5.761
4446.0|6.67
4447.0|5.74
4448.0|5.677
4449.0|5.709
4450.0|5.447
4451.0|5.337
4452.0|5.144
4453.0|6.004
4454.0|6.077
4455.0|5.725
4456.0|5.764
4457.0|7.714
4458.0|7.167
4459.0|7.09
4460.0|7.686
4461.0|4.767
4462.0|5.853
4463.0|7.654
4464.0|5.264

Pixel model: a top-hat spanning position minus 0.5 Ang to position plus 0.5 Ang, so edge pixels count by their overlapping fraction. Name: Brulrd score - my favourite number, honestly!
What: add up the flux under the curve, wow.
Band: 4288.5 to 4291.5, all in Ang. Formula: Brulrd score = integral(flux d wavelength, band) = 33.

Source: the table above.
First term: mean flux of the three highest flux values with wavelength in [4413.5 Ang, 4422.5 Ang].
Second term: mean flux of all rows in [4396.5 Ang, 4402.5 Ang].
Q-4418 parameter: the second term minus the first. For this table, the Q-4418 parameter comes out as -0.4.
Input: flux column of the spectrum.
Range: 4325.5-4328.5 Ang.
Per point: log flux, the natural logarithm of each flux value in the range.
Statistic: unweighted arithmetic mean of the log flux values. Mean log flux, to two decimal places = 2.20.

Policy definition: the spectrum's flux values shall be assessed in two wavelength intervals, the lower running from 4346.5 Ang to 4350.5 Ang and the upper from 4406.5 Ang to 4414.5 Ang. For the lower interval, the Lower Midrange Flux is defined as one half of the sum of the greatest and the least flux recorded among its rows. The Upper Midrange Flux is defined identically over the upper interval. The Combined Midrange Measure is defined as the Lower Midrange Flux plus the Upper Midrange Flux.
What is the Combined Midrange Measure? 15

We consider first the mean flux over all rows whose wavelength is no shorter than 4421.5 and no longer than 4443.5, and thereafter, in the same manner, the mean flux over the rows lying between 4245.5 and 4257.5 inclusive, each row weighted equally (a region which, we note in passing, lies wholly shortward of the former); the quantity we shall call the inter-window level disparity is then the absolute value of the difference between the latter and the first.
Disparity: 11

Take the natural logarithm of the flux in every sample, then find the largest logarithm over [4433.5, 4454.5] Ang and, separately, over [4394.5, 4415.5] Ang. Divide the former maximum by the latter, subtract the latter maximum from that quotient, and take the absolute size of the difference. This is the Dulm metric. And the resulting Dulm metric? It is 1.13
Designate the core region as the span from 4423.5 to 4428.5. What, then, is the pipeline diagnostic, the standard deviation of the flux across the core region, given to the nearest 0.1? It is 0.7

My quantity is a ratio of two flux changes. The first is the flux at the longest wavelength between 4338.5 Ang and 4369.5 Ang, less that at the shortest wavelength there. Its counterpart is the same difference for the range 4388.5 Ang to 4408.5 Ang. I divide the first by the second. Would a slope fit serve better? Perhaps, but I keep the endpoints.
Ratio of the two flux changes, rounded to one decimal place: -0.8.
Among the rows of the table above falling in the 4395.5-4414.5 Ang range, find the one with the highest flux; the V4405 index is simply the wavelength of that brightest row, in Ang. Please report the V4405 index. 4411.0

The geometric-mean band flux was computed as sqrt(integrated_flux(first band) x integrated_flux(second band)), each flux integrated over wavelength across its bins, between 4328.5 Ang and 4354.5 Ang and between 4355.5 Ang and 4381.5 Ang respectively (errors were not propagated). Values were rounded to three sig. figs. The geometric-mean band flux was 199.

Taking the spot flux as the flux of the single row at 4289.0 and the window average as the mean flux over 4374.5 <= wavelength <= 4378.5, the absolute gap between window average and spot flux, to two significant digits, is 4.8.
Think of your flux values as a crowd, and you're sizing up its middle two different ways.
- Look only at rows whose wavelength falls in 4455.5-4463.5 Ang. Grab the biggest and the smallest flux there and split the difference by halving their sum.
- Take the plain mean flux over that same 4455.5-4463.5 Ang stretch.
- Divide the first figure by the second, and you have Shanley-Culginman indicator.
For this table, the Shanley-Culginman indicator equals 0.93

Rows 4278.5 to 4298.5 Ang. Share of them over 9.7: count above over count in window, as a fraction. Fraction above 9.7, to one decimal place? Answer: 0.8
